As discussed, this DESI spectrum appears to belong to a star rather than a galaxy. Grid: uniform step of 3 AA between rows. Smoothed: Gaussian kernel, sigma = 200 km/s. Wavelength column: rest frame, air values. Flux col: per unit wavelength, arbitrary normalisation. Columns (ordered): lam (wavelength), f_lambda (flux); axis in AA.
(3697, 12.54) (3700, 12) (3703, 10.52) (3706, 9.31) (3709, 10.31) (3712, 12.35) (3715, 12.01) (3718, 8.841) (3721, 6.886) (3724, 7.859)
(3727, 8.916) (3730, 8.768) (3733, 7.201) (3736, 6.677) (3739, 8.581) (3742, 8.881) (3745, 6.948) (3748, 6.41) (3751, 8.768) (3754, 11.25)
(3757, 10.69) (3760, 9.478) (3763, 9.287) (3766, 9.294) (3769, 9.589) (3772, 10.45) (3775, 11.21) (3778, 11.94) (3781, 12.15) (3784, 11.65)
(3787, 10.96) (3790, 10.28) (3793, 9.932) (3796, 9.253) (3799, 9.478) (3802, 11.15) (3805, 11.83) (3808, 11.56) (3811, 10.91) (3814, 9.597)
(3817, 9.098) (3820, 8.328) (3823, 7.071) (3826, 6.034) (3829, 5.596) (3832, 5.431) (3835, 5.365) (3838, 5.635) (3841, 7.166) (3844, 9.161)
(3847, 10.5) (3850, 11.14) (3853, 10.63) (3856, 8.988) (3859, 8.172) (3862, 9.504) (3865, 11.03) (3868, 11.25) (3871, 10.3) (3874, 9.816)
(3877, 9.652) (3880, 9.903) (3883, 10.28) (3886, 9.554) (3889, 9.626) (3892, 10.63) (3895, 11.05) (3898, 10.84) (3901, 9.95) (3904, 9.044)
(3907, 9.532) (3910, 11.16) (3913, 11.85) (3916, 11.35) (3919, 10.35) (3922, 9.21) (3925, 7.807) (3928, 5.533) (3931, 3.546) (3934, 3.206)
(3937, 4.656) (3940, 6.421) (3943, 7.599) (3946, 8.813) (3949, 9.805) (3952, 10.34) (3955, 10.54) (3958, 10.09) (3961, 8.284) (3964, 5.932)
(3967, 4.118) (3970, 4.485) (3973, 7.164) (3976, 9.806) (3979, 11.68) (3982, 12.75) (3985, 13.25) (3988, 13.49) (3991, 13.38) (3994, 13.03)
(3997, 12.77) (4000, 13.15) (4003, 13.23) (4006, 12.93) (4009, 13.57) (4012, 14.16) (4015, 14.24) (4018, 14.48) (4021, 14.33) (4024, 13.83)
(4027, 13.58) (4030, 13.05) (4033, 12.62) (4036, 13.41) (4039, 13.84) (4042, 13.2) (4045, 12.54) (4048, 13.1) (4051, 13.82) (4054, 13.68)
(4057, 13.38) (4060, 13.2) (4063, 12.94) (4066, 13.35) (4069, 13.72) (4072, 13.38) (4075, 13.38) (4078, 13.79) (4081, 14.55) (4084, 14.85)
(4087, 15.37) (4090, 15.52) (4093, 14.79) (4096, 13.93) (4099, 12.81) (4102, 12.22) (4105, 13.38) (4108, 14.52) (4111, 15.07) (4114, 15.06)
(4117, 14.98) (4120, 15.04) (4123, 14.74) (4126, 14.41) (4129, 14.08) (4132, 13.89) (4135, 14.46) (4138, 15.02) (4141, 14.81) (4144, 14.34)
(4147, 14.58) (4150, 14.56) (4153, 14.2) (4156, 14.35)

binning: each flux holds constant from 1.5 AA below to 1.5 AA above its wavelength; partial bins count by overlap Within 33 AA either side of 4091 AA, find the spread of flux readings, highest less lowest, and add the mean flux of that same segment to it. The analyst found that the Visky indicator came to 17.4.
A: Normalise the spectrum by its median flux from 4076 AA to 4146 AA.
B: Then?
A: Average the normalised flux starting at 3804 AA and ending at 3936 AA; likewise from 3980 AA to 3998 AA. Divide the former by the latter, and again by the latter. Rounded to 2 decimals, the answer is 0.77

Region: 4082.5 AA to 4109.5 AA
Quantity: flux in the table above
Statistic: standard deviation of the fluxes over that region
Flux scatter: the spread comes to 1.1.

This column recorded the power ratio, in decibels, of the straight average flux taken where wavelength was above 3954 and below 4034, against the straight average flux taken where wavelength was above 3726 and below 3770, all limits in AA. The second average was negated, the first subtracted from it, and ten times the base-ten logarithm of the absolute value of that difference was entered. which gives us 13.1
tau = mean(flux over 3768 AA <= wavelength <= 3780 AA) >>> 11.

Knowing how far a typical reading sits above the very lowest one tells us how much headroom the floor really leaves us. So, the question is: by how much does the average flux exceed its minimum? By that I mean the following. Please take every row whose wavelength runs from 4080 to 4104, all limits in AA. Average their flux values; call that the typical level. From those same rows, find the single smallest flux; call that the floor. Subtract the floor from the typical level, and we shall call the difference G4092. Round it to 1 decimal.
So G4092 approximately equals 2.0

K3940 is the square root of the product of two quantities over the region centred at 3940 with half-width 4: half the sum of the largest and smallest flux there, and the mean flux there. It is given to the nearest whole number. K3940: 6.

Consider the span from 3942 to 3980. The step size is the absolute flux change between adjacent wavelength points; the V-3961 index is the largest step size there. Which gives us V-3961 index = 2.7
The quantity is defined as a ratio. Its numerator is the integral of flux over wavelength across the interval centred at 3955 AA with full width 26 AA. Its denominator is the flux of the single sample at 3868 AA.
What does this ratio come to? 20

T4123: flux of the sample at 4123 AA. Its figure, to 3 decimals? 14.740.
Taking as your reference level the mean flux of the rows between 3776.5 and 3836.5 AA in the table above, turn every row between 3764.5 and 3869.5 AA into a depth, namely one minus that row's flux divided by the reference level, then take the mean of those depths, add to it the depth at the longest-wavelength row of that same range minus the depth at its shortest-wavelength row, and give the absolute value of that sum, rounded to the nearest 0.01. 0.22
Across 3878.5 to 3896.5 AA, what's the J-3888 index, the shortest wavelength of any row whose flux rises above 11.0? 3895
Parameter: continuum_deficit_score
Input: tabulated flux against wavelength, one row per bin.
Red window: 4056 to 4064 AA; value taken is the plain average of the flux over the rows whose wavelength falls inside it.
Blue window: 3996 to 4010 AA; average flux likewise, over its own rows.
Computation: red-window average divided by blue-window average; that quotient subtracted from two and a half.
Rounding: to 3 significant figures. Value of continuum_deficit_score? 1.50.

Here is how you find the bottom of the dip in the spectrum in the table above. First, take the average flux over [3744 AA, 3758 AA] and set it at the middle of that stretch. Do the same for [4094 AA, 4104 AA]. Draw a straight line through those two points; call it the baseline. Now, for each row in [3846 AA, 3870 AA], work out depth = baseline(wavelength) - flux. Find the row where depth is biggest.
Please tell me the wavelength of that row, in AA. 3859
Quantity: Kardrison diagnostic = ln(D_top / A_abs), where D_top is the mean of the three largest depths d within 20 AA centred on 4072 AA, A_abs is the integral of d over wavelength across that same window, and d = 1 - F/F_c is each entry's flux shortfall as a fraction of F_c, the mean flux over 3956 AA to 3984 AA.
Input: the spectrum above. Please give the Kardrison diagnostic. -3.1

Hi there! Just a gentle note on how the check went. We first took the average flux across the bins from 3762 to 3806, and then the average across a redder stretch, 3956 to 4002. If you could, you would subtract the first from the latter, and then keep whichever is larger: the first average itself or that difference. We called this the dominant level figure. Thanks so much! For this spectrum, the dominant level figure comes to 10.6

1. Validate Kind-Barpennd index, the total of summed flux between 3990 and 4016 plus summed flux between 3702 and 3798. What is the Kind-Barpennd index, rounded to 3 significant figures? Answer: 427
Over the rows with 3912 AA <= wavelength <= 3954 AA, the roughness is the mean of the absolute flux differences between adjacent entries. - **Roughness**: 1.21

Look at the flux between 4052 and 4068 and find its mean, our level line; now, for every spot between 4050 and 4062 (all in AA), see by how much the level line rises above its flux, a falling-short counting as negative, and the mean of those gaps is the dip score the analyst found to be 0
